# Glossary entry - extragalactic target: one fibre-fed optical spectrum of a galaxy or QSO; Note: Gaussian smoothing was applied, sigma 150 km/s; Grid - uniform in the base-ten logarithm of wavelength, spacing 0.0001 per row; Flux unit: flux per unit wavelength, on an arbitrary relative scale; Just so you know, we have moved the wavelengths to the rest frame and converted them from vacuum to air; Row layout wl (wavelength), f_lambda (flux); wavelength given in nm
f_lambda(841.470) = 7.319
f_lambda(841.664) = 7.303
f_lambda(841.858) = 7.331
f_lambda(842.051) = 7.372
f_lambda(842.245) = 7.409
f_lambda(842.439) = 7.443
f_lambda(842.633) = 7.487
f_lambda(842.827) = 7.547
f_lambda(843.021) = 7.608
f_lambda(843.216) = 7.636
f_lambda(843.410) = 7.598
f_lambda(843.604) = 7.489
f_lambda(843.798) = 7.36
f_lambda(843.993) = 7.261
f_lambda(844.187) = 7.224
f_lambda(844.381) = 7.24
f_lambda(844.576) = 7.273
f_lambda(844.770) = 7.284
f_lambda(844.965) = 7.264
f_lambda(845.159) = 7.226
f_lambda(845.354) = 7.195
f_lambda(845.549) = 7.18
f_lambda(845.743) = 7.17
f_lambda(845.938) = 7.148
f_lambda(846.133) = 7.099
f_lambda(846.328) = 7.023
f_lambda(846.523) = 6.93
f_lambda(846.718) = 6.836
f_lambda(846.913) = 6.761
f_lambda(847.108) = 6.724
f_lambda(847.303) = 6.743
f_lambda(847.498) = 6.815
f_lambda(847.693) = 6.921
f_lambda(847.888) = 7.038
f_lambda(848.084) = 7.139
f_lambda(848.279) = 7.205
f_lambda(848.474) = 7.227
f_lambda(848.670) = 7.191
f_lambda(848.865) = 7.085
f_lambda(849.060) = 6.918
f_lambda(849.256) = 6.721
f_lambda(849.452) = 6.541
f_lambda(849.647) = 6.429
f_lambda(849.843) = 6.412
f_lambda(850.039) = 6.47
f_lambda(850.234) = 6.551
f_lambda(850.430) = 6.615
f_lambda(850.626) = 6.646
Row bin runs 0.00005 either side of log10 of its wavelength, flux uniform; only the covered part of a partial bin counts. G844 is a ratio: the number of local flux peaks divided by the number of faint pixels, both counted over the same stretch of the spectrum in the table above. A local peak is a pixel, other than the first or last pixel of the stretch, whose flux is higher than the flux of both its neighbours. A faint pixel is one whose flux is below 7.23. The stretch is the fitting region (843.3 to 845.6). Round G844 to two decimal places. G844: 0.25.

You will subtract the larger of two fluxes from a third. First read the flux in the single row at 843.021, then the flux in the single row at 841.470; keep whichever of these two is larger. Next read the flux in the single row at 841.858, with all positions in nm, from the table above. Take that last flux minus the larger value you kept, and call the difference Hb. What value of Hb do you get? -0.28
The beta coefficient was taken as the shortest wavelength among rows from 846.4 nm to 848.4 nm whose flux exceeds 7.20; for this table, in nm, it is 848.279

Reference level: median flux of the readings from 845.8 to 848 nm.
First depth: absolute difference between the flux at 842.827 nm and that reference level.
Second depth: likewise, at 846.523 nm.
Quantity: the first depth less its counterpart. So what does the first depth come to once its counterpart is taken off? 0.6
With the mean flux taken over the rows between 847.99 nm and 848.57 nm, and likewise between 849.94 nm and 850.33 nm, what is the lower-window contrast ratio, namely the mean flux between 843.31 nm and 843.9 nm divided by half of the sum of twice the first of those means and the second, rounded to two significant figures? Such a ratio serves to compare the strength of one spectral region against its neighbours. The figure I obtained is 0.72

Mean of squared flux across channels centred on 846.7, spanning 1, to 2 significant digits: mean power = 47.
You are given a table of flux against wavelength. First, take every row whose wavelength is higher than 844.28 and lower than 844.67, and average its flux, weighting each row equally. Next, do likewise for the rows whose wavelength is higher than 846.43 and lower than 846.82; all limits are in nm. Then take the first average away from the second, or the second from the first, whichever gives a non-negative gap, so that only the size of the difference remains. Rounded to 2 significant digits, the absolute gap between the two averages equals 0.37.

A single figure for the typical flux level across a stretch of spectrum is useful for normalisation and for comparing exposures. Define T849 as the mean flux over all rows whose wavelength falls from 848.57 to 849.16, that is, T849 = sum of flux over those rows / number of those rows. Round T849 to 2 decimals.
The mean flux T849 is 7.06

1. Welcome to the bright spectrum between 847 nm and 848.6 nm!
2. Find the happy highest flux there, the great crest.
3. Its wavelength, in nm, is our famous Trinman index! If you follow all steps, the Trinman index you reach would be 848.474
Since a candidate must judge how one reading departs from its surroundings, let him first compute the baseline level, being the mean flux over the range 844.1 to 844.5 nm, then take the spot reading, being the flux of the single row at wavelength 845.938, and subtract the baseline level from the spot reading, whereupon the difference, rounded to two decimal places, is -0.08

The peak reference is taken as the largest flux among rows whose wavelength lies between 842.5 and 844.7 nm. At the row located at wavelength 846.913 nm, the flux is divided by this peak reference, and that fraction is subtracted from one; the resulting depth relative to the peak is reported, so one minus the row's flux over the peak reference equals 0.11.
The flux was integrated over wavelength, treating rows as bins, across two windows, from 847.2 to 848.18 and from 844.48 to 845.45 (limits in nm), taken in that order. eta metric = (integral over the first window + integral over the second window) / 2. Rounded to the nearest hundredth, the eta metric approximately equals 6.91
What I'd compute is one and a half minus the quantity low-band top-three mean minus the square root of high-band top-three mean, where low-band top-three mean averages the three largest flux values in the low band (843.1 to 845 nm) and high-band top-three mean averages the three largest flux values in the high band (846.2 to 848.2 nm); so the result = -3.4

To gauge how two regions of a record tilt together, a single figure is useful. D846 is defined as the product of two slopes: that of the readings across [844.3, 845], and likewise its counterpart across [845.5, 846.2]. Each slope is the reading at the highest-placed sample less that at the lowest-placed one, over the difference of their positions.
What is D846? -0.01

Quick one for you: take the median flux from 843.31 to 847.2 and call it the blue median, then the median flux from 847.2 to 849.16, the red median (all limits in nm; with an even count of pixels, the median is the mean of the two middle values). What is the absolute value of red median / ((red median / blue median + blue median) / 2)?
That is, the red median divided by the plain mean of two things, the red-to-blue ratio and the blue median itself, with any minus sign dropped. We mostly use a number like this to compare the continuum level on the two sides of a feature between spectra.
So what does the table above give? 1.72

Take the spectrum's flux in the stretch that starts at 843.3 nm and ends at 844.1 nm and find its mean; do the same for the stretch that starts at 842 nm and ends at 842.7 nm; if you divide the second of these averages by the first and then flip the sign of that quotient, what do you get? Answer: -1.00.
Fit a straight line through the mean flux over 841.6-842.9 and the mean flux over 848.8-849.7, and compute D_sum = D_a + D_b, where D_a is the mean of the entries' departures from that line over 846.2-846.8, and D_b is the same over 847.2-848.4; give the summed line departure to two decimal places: 0.03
